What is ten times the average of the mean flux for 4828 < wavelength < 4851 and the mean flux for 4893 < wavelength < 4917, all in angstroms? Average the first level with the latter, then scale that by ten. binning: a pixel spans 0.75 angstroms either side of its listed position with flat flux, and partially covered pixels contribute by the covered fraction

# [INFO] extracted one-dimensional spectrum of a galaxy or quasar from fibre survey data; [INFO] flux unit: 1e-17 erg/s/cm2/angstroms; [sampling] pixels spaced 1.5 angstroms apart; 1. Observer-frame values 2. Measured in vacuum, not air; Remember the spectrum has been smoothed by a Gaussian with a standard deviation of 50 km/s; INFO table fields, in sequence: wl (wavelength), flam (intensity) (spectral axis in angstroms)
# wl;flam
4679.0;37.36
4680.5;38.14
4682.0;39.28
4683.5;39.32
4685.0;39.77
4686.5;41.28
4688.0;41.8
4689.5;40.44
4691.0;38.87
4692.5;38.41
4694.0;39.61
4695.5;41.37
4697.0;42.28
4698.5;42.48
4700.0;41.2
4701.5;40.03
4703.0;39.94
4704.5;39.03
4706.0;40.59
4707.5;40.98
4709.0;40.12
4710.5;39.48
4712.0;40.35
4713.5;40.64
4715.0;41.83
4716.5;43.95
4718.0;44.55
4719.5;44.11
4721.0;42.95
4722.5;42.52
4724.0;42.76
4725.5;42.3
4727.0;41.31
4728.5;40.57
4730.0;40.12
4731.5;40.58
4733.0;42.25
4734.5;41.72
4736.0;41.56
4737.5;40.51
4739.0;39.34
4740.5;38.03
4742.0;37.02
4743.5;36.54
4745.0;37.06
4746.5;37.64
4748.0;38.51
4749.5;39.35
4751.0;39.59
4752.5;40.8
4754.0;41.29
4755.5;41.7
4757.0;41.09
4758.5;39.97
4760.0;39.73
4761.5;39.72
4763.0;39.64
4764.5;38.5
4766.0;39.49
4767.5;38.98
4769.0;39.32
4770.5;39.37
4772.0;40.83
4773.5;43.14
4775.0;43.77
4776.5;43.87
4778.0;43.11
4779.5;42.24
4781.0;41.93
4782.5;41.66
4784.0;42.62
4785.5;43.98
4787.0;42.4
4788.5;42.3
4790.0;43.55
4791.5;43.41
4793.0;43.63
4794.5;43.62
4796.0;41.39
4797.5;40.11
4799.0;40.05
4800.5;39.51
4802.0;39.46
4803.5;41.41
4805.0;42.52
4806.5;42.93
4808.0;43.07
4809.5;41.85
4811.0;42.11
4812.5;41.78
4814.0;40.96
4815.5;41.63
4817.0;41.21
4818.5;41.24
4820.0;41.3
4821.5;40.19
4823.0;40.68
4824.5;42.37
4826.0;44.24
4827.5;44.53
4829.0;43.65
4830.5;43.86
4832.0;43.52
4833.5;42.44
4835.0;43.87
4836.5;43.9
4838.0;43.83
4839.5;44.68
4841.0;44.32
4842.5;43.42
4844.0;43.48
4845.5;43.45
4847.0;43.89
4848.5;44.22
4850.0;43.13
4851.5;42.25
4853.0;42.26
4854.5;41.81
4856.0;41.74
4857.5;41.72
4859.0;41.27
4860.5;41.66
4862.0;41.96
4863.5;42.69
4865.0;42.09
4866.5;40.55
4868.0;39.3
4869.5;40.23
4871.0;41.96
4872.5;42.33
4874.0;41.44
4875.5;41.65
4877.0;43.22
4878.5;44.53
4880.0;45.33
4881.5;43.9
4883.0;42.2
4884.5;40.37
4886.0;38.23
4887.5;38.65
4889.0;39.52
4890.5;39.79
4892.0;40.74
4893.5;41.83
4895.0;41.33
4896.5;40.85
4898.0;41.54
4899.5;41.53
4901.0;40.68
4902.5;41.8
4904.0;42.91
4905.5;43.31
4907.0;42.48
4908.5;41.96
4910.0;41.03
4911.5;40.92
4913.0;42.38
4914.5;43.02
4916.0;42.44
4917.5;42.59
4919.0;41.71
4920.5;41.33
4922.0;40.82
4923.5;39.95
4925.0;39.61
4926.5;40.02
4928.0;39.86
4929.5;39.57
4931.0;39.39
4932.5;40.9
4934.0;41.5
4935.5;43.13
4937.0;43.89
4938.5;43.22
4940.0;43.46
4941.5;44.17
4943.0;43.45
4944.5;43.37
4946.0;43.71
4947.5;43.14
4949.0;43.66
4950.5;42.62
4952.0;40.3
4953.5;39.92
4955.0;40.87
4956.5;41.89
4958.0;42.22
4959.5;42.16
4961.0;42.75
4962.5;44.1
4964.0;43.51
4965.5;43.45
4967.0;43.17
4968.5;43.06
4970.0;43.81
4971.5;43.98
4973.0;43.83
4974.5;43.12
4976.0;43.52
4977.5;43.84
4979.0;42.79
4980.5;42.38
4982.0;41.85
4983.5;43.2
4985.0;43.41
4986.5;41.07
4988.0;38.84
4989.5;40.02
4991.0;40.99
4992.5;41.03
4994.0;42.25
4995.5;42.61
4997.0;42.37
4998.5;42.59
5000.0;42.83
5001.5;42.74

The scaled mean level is 428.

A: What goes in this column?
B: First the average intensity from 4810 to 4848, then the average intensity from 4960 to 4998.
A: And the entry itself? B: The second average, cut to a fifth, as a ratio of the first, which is 0.199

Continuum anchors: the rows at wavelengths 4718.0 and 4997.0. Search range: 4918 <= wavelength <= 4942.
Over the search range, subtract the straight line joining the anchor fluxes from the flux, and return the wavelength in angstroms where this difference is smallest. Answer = 4931.0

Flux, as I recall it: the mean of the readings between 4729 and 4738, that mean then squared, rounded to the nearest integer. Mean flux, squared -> 1691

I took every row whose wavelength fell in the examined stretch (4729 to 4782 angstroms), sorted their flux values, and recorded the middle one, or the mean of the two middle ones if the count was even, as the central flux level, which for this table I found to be 40.0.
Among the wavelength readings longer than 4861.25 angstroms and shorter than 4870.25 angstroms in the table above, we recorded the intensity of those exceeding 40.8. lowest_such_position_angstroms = 4862.0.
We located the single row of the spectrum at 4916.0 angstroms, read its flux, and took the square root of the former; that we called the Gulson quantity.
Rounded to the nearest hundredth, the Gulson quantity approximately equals 6.51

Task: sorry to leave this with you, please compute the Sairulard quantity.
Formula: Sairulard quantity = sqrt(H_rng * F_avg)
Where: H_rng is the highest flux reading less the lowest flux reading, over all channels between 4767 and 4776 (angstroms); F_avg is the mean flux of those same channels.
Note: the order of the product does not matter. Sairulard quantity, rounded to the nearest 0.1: 14.0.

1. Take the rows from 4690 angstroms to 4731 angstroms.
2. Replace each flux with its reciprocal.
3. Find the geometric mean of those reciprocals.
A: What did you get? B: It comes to 0.0243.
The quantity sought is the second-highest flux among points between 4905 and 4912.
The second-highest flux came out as 42.48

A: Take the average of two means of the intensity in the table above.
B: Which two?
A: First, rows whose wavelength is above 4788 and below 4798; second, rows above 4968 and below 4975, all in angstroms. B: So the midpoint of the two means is 43.1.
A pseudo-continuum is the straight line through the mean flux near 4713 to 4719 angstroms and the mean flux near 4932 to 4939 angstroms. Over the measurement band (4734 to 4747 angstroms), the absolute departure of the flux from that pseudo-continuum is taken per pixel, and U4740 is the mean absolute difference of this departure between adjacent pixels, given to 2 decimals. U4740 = 0.78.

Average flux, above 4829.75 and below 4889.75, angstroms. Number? 42.4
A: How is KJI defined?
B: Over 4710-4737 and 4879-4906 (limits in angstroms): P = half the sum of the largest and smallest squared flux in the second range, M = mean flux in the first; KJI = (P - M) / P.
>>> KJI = 0.976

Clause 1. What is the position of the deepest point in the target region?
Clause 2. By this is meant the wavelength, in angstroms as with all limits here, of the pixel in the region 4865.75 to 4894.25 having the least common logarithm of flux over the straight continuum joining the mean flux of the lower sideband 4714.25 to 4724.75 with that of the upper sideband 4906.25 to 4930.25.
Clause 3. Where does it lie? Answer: 4886.0 angstroms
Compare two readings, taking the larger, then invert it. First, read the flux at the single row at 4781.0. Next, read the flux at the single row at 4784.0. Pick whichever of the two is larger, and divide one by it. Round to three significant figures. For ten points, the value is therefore 0.0235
